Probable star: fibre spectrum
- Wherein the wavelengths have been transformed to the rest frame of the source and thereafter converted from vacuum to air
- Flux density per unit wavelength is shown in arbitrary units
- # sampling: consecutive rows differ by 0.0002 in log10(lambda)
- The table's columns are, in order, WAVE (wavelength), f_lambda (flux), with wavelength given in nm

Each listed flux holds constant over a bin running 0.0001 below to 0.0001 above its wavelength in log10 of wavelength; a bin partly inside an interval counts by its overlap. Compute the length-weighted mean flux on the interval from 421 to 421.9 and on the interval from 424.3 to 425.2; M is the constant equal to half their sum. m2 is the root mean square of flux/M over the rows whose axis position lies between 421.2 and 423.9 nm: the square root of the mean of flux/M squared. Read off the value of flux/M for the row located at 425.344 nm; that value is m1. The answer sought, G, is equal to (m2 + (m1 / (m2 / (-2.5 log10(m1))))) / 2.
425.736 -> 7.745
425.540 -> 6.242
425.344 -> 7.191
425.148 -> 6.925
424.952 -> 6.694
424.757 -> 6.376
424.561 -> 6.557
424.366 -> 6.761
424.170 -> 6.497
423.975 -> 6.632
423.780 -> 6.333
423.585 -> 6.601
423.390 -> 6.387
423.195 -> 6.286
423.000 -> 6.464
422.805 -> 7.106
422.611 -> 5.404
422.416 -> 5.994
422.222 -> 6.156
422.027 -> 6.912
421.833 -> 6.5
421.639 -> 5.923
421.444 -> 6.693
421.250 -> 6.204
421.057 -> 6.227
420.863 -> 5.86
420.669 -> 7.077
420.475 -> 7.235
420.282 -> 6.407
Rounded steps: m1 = 1.110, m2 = 0.98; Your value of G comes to 0.43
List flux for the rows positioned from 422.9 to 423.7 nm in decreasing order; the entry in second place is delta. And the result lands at 6.464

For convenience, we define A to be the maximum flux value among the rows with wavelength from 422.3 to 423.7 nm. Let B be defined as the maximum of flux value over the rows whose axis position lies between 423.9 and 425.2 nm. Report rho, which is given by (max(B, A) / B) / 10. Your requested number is 0.103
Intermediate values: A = 7.106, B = 6.925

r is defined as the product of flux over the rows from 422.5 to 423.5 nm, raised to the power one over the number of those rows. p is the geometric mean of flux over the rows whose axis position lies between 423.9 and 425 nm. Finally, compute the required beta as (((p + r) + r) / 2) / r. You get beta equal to 1.52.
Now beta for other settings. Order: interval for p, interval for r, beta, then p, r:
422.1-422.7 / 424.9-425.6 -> 1.43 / 5.84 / 6.75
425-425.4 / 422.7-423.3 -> 1.53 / 7.06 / 6.61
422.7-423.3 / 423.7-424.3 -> 1.51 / 6.61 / 6.49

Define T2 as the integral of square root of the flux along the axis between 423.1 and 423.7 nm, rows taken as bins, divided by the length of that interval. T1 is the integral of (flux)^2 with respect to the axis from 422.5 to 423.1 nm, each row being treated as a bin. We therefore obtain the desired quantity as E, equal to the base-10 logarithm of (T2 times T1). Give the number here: 1.788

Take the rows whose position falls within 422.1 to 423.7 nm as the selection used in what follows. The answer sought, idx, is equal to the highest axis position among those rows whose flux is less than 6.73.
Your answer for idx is 423.585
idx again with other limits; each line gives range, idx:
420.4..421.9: 421.833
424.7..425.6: 425.540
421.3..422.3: 422.222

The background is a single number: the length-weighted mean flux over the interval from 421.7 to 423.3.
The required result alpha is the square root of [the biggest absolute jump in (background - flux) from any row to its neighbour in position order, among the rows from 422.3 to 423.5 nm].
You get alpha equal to 1.30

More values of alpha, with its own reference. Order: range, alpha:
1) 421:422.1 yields 0.88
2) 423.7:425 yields 0.56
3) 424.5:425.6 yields 0.97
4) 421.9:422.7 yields 0.87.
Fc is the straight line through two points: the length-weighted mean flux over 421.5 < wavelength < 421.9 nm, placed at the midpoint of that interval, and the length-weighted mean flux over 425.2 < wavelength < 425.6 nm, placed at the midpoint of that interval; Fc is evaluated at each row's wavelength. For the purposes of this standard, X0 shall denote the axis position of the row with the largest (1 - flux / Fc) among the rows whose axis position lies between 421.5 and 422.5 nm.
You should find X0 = 422.416 nm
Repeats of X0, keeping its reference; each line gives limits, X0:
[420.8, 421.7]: 421.639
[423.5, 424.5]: 423.780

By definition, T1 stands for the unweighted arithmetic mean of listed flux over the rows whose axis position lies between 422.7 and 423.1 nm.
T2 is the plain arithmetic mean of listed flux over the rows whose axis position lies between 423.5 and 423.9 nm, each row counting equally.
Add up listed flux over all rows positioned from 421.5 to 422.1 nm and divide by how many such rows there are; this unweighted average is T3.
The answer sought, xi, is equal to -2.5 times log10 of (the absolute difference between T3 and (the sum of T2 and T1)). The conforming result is -2.08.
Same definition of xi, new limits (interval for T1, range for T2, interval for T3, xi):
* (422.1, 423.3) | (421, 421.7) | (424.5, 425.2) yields -1.92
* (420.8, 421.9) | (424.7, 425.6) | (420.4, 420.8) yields -1.90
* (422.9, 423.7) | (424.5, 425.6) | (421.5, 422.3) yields -2.07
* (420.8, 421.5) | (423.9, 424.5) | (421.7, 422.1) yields -1.98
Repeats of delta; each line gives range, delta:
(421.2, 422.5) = 6.693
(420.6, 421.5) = 6.693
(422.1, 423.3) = 6.464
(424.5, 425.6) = 6.925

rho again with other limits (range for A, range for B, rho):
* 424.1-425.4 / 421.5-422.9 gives 0.101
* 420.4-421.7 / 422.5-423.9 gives 0.102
